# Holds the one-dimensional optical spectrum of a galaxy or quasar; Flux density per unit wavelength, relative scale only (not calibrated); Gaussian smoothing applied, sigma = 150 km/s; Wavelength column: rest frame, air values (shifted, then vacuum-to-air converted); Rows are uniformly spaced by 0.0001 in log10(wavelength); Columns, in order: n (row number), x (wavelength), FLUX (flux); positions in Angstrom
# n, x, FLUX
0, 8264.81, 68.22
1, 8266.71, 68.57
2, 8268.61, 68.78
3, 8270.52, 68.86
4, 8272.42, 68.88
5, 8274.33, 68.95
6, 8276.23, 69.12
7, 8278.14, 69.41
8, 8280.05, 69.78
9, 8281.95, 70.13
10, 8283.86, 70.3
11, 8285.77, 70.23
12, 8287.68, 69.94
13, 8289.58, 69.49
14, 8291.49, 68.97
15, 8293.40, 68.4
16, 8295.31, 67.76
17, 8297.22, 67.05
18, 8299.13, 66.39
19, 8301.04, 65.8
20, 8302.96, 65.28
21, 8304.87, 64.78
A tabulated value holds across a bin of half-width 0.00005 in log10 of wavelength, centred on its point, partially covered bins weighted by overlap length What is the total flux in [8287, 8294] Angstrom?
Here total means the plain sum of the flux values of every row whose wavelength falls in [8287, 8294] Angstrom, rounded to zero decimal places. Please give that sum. 277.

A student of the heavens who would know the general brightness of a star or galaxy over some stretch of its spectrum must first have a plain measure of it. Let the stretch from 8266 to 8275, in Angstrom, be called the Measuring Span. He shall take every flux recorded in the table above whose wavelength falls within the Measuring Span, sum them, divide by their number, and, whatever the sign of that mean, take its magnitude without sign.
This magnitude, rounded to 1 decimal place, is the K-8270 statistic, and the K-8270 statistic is 68.8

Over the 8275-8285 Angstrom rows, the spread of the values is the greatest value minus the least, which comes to 1.2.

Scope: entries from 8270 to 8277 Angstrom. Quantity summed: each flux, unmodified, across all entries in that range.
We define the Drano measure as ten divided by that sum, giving 0.0363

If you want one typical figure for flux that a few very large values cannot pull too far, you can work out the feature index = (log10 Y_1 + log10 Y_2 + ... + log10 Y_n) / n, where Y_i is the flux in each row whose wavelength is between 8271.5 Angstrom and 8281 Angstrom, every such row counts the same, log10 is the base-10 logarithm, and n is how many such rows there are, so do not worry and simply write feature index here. 1.840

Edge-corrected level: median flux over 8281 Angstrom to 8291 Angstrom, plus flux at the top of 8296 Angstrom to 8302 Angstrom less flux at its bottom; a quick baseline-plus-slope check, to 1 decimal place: 68.9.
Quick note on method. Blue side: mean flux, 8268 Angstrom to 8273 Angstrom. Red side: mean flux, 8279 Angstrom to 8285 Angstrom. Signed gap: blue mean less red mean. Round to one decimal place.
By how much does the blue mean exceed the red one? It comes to -1.2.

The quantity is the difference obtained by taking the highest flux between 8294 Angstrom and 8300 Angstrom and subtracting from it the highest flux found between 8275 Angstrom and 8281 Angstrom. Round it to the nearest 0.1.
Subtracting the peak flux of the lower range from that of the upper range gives -2.0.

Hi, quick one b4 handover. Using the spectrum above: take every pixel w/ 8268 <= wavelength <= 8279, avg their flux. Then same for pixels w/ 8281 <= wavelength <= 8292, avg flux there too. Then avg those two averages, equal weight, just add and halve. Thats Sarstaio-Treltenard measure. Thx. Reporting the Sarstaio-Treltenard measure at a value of 69.4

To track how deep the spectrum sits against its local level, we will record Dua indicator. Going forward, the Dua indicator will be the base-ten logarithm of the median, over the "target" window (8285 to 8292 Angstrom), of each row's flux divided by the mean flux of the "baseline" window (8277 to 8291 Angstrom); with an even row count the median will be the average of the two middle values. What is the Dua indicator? -0.001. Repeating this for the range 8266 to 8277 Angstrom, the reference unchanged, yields -0.006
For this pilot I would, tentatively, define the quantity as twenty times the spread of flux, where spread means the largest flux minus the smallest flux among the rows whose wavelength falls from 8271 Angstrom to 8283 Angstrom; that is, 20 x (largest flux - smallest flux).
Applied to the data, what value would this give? 25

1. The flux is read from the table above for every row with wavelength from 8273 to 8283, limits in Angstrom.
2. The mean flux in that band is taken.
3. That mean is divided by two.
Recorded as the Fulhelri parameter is 34.7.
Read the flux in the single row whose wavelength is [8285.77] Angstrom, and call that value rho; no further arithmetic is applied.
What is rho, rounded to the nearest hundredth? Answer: 70.23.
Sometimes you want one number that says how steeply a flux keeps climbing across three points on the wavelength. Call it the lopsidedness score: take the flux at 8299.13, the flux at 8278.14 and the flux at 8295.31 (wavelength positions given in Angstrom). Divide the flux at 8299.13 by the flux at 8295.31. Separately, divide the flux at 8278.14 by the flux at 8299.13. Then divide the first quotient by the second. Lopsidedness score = 0.94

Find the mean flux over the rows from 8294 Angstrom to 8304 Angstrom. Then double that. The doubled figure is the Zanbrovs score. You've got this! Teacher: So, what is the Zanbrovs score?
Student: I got 133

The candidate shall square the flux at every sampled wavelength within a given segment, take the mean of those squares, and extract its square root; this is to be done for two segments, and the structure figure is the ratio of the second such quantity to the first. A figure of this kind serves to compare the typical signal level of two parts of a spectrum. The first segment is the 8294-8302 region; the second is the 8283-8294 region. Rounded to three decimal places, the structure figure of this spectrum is 1.042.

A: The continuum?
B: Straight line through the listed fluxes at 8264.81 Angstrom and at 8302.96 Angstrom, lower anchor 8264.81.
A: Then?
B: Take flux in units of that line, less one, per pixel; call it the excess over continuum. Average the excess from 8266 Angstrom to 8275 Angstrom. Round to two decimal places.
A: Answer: 0.02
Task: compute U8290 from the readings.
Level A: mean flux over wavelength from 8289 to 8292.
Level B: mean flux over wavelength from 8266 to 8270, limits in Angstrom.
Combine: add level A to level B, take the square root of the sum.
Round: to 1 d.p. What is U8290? 11.7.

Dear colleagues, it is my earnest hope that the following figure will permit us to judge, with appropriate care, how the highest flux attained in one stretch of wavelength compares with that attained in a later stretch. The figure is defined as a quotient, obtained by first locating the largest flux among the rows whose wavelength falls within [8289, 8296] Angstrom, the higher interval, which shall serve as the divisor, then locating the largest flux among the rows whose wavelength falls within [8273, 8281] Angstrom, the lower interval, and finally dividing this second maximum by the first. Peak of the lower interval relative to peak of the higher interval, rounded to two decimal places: 1.00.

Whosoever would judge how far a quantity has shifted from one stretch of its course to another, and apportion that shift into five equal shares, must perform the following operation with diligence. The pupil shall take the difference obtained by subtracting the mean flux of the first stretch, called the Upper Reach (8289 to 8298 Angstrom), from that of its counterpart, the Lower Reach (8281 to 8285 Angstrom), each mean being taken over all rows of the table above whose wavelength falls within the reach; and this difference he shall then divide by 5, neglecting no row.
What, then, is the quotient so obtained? 0.38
